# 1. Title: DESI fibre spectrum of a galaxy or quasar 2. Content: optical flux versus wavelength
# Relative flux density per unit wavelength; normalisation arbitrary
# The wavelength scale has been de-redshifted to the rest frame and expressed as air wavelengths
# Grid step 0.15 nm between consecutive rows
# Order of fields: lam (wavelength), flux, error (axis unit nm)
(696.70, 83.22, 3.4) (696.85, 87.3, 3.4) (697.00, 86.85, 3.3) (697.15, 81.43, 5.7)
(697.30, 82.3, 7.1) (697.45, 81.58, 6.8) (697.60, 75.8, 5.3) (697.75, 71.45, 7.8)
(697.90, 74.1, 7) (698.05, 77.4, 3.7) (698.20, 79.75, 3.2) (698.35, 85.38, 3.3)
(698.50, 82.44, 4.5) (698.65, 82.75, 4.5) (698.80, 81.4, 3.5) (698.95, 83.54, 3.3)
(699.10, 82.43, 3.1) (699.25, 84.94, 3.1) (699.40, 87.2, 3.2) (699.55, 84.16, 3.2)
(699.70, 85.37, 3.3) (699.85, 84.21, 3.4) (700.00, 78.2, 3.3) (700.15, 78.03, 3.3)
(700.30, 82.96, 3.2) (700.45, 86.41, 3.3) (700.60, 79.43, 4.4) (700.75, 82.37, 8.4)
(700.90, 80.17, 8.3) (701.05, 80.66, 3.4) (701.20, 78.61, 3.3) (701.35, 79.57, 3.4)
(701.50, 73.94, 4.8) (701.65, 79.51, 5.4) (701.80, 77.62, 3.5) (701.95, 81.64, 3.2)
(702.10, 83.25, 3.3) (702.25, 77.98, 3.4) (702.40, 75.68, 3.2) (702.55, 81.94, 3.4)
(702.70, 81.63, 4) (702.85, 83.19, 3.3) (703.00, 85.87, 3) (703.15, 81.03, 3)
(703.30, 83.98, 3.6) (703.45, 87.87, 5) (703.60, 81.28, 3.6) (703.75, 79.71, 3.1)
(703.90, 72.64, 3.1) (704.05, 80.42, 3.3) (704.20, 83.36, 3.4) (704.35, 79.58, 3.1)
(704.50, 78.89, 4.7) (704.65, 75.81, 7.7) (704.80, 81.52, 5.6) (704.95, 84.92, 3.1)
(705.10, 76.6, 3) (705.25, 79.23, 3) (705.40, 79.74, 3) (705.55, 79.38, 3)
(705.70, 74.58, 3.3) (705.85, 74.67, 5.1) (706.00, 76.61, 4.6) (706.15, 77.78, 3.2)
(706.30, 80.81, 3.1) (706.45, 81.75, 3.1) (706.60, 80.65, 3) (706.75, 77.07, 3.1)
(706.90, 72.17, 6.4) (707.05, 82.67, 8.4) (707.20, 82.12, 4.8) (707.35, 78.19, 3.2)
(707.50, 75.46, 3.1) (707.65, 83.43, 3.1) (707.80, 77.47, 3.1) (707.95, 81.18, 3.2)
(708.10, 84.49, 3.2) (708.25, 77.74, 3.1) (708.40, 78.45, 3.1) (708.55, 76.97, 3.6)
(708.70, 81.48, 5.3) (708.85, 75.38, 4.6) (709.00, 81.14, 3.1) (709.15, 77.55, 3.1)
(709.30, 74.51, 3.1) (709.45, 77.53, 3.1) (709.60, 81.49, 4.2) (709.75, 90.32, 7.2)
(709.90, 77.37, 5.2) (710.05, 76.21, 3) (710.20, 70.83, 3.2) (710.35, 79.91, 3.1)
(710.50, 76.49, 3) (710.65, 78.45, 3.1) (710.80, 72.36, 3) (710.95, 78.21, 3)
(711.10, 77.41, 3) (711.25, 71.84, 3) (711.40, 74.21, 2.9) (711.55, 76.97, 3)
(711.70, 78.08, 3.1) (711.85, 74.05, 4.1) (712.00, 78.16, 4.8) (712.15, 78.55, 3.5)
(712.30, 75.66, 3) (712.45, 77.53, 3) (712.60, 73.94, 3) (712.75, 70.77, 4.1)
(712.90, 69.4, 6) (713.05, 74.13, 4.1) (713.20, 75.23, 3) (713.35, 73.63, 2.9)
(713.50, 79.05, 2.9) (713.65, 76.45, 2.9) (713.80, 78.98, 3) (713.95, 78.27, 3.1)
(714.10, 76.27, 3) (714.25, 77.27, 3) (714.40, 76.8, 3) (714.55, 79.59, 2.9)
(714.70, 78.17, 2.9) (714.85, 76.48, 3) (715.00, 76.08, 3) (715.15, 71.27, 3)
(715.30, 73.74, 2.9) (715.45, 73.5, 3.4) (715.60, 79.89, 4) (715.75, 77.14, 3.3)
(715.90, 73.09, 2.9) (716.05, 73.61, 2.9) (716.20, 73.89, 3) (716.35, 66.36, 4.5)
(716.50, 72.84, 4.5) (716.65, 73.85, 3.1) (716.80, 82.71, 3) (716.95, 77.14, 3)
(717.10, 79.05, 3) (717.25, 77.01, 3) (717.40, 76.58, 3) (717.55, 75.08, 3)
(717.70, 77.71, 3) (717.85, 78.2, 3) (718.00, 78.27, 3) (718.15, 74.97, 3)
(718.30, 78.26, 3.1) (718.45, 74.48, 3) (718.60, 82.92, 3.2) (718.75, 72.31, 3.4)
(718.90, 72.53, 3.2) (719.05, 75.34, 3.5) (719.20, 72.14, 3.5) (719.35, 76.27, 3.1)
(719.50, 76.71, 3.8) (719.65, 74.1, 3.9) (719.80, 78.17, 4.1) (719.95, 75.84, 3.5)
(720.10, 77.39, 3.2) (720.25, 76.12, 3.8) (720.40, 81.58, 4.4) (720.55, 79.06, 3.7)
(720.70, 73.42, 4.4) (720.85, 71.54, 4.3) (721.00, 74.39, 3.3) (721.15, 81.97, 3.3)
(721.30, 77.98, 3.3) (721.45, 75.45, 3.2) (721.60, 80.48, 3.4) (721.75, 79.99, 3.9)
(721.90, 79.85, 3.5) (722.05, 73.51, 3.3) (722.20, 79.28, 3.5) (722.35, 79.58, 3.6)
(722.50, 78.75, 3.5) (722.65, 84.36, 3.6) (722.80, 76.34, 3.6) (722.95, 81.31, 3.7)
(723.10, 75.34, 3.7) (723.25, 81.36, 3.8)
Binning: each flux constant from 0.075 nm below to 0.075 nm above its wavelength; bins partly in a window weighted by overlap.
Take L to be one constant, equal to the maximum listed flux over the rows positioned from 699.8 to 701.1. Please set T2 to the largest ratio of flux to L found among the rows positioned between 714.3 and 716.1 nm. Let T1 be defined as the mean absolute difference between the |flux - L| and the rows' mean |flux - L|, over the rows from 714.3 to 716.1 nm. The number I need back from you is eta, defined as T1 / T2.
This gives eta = 2.47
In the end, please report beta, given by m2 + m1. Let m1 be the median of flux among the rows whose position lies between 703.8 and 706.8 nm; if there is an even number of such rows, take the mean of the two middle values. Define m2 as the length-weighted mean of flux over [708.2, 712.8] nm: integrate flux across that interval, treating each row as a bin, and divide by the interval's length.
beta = 156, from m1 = 79.3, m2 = 77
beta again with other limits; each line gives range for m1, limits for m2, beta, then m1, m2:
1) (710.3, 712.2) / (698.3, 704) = 159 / 77.4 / 82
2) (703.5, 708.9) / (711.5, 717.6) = 155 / 79.3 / 76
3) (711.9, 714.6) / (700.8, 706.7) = 156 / 76.6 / 80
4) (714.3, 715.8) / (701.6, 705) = 157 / 76.6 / 81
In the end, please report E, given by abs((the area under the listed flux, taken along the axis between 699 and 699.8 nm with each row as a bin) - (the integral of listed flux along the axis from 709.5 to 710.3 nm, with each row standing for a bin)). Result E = 4.4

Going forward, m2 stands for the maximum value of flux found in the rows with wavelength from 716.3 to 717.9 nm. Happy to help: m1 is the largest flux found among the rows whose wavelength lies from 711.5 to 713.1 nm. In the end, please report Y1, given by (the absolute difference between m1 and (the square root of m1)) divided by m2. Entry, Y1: 0.84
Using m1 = 78.55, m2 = 82.71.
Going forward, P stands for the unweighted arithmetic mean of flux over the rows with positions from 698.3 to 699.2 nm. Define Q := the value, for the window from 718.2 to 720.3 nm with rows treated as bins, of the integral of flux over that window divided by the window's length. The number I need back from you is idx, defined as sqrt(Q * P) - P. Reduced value -4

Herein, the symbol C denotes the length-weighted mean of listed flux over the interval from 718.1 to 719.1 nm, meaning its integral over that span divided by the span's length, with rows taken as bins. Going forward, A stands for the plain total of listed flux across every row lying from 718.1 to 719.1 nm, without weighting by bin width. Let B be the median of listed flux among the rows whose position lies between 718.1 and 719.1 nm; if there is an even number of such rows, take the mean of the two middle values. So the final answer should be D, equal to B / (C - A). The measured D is -0.165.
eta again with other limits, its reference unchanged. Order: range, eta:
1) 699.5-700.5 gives 2.66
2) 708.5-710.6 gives 2.39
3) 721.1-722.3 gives 2.31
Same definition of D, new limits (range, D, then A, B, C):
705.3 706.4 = -0.167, 544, 77.8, 77.8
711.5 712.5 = -0.168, 539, 77.5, 77.0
